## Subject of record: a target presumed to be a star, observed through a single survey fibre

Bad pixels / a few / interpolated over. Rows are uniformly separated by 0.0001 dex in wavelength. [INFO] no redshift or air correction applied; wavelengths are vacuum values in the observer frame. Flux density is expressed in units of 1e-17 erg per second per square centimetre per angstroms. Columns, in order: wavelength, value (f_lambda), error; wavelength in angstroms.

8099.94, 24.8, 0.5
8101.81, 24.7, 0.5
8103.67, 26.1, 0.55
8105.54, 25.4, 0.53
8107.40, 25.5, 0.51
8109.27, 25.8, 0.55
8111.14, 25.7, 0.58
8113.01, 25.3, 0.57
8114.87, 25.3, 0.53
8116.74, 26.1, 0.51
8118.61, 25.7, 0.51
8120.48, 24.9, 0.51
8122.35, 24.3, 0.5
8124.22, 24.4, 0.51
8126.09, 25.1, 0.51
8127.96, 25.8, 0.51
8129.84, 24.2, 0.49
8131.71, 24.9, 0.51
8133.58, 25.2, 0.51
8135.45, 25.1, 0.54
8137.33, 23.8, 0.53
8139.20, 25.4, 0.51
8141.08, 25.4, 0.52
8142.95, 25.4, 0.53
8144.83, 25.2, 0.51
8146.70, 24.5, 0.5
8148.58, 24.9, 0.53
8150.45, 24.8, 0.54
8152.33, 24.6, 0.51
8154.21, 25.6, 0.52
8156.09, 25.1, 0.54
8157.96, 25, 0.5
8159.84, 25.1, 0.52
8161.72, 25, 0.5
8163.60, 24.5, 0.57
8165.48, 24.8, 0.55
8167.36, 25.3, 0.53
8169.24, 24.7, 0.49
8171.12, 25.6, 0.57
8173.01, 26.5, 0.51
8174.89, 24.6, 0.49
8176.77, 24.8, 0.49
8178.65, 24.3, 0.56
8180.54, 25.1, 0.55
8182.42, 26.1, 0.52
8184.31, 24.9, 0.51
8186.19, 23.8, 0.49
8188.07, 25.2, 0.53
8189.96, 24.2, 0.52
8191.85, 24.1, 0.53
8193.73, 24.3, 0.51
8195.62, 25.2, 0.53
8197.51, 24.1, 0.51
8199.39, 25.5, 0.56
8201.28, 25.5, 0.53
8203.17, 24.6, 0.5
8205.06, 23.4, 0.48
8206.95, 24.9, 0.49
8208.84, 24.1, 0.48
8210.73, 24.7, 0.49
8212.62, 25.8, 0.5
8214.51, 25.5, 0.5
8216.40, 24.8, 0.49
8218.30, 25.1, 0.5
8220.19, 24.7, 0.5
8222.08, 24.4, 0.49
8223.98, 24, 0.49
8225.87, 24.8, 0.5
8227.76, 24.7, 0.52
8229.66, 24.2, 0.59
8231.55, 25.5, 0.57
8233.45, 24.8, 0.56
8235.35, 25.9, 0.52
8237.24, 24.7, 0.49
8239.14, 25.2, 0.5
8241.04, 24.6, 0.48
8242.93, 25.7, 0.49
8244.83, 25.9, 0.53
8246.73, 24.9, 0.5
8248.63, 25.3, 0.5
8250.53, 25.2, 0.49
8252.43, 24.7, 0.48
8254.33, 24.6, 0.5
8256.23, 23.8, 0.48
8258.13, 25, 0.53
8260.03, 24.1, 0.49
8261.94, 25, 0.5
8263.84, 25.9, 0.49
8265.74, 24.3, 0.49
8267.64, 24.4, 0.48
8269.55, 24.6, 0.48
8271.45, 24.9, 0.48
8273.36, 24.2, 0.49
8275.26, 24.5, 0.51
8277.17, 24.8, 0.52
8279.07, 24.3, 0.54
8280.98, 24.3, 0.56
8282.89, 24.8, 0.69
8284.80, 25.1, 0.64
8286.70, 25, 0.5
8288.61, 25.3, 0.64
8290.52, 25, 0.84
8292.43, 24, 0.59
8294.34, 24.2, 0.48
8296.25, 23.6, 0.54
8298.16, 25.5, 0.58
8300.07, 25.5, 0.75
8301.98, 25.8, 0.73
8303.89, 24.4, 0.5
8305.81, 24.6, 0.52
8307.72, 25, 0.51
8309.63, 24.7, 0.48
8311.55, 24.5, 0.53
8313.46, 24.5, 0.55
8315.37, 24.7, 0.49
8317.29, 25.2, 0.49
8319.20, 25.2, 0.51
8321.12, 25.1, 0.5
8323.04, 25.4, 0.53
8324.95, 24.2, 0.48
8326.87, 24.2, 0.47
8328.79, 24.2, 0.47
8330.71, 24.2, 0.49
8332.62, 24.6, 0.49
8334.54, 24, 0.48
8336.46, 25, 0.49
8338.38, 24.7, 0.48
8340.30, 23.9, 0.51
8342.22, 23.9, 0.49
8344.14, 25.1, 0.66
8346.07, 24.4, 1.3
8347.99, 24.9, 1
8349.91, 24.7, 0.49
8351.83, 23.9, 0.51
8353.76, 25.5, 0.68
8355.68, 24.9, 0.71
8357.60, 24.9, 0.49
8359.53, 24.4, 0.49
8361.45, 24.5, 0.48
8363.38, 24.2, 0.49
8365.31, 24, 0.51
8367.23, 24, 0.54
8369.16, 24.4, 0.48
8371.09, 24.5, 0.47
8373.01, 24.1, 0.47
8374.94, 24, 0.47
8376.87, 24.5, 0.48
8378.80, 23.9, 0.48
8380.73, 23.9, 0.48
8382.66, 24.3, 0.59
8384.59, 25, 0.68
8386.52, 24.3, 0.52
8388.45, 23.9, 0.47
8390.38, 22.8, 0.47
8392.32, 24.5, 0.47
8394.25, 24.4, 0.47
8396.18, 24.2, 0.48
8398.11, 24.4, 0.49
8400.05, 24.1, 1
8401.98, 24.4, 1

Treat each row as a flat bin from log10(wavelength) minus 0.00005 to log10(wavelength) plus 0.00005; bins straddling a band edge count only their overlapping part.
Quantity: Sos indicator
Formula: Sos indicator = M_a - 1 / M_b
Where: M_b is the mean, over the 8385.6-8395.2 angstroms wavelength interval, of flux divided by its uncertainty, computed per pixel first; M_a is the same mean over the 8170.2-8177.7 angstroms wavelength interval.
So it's 49.4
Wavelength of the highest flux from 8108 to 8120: 8116.74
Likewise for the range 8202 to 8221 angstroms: 8212.62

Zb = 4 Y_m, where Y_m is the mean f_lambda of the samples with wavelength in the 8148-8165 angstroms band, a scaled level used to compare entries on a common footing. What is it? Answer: 99.8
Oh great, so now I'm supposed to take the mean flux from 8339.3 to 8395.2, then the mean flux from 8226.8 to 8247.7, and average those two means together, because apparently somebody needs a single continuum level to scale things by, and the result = 24.7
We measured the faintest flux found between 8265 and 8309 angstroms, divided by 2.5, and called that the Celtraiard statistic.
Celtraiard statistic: 9.44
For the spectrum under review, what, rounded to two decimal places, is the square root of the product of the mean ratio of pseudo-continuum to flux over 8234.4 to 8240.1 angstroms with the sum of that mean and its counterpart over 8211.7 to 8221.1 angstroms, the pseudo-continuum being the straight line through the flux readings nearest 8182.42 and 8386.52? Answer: 1.44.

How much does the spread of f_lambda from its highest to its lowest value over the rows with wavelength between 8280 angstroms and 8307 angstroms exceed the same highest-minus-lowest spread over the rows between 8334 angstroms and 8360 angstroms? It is 0.60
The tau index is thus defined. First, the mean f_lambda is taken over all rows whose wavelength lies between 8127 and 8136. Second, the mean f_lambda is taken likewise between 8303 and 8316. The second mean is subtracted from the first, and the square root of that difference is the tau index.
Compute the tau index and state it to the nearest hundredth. 0.64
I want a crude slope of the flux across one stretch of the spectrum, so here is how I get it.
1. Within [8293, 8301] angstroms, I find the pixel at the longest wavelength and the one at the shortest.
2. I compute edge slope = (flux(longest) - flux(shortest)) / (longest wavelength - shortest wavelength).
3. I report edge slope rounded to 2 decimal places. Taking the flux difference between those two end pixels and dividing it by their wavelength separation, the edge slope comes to 0.23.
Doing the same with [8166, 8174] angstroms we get 0.21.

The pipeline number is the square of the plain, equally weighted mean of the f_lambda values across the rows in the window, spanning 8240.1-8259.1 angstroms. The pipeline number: 624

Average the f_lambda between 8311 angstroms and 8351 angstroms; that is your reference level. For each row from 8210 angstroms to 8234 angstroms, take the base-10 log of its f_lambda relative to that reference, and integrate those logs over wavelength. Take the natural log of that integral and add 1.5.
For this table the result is -0.8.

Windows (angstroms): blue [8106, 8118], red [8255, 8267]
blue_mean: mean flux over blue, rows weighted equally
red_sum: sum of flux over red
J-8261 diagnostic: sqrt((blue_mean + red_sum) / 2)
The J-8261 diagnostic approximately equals 9.3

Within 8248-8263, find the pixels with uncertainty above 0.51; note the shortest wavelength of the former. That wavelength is 8258.13 angstroms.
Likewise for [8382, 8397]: 8382.66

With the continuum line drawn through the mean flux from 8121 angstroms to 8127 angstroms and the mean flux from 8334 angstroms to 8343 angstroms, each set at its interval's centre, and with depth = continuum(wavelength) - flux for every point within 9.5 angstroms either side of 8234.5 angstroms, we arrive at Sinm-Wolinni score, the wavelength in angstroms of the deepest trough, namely 8229.66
